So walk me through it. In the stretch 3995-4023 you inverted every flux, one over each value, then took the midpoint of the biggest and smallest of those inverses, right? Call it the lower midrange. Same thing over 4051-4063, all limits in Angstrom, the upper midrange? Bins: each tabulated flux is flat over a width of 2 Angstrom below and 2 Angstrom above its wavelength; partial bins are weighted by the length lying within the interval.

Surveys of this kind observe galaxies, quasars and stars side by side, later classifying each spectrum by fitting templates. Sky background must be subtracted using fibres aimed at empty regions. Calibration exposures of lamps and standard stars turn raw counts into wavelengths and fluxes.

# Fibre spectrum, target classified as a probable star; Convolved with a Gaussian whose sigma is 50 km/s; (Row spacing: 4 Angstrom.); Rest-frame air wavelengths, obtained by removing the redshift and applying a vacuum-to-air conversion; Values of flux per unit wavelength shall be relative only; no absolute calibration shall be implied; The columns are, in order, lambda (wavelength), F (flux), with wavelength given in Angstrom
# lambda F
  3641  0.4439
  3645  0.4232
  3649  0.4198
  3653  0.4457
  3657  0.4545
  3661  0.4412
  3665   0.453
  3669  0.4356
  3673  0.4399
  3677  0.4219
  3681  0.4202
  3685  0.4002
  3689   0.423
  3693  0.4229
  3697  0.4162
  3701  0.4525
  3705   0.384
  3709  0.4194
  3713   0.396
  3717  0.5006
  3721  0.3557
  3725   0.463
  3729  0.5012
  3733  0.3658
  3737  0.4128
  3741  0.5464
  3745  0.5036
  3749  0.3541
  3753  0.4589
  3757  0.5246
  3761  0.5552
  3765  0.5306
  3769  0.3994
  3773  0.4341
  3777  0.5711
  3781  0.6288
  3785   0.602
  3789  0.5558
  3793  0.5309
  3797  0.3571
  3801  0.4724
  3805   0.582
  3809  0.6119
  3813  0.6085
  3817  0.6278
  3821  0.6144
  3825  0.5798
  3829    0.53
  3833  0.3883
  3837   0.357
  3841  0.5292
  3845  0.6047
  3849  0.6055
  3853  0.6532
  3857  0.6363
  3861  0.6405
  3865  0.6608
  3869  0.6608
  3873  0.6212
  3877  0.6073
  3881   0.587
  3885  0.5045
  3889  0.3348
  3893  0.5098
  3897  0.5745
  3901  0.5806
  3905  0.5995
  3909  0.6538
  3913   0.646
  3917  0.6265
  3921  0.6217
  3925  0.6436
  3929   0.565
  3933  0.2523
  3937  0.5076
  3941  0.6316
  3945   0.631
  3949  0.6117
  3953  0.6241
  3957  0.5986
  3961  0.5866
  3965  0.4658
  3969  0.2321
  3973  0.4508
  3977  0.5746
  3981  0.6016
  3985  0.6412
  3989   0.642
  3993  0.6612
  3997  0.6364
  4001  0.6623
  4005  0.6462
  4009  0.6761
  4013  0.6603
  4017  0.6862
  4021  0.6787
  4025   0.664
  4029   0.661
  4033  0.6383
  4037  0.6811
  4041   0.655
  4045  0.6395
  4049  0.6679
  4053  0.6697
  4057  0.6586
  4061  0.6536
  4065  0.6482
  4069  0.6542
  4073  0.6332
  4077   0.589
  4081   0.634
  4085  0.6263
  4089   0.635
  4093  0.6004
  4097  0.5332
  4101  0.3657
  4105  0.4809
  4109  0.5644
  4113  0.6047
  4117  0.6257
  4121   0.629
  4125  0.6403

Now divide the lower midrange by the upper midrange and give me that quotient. 1.0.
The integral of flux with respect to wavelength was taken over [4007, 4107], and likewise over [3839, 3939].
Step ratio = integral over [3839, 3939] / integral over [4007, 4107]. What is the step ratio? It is 0.92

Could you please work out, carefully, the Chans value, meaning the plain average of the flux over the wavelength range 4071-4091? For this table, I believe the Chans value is 0.62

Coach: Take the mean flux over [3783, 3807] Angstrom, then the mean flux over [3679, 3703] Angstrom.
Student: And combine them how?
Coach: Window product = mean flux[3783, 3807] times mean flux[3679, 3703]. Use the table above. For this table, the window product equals 0.22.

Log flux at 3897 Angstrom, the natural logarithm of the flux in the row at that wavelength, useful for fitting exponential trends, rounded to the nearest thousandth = -0.554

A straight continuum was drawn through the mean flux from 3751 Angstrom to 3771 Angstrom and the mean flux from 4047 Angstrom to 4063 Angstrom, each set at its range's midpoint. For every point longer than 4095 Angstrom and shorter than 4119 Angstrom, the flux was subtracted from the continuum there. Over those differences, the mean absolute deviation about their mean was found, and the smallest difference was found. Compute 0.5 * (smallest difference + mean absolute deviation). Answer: 0.071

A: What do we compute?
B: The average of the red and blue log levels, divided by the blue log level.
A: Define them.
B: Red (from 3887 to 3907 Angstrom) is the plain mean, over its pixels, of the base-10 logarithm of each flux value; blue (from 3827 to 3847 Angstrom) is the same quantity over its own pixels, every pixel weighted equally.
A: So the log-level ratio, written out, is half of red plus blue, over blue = 0.950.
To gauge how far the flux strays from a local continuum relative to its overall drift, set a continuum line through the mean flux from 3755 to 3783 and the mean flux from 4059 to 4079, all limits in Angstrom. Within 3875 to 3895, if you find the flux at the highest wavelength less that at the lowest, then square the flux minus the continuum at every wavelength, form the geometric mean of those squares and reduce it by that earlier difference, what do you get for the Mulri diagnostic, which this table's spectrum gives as 0.10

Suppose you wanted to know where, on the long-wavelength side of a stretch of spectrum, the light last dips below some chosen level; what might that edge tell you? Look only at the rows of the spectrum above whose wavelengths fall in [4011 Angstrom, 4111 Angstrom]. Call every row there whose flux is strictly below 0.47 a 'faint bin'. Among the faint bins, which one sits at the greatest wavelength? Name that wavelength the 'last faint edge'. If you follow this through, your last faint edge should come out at 4101 Angstrom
